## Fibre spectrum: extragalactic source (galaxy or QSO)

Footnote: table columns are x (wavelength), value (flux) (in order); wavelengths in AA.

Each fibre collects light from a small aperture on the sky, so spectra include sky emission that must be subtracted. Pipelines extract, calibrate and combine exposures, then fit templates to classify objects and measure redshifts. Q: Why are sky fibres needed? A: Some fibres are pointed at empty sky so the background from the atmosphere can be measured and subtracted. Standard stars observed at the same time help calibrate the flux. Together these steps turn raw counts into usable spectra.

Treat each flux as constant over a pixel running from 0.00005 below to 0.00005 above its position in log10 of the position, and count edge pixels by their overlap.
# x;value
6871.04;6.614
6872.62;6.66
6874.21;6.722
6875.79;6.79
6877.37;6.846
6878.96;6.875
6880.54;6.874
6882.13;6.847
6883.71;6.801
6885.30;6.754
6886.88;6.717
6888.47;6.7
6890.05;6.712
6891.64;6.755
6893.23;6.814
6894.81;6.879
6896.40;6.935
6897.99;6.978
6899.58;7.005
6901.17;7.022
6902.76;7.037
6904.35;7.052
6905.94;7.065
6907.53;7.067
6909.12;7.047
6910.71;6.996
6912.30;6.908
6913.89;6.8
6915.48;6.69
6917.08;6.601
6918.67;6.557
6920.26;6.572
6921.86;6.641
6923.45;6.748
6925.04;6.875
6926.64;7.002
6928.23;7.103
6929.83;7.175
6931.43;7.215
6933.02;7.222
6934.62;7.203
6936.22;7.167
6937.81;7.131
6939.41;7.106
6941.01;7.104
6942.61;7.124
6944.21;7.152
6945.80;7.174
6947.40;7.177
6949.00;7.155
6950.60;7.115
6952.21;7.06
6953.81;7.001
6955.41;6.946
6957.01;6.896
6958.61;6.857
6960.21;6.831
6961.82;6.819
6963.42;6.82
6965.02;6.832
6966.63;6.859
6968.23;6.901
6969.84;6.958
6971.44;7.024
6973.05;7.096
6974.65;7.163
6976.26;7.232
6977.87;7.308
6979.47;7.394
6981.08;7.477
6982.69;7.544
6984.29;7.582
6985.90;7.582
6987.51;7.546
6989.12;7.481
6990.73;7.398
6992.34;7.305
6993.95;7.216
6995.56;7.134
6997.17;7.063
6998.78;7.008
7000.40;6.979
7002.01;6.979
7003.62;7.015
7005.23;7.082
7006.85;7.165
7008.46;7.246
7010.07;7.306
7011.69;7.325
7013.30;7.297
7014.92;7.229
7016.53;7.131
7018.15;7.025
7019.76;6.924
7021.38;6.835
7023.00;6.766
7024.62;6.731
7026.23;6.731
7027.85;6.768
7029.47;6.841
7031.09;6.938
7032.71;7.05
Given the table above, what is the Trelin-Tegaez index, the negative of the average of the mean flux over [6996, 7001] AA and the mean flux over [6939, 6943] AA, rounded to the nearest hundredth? -7.06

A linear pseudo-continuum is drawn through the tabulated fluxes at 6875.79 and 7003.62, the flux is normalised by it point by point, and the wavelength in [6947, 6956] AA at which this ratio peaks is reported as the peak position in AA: 6947.40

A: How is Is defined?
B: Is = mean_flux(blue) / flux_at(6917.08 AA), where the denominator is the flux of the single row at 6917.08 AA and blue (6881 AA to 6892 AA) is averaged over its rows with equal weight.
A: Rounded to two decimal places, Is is 1.02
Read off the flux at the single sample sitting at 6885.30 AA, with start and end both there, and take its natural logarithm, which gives 1.91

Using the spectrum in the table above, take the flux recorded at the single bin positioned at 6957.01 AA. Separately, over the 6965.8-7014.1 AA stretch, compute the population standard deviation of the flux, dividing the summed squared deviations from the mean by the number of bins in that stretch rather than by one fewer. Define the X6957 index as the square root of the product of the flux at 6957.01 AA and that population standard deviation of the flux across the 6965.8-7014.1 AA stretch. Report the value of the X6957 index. 1.20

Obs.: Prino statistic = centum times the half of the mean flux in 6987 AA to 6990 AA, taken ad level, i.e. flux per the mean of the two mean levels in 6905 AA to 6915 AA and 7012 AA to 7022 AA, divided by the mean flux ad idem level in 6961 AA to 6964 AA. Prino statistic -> 55.1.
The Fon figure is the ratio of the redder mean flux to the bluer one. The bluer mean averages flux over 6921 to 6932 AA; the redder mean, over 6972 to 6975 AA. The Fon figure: 1.02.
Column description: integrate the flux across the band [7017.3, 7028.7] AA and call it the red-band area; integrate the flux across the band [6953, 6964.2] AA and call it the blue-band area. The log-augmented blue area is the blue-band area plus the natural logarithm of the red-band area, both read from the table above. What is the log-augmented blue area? 81.5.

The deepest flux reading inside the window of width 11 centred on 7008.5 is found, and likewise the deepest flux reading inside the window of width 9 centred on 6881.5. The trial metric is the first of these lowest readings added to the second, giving 13.8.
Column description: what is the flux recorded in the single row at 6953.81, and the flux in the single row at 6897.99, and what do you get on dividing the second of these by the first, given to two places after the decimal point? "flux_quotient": 1.00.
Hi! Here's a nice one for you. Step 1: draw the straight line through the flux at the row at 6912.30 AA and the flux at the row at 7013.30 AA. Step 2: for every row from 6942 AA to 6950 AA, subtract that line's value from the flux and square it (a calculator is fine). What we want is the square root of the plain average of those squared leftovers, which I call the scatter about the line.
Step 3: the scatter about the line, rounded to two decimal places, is 0.12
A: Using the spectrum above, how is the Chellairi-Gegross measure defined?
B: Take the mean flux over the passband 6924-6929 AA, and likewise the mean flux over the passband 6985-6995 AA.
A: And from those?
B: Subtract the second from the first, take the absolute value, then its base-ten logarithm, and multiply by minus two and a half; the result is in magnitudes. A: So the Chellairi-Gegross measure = 0.92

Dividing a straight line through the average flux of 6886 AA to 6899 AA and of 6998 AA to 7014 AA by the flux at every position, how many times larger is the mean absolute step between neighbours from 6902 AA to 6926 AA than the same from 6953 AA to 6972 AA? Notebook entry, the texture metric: 1.8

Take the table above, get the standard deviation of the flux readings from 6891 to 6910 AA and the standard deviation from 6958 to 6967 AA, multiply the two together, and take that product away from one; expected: 0.998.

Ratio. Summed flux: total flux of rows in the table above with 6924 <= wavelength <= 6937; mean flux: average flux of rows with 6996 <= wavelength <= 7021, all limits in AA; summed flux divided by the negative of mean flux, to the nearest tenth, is -8.0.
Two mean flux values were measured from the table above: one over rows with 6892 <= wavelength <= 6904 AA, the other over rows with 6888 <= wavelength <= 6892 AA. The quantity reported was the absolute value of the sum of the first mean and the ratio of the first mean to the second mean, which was 8.0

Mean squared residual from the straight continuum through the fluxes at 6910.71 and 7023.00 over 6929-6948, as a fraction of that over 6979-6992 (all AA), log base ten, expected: -0.93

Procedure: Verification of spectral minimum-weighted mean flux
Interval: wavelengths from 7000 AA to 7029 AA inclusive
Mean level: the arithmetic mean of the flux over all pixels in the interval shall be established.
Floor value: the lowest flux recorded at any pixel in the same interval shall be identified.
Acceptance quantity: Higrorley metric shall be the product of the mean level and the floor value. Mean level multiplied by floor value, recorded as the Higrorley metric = 47.3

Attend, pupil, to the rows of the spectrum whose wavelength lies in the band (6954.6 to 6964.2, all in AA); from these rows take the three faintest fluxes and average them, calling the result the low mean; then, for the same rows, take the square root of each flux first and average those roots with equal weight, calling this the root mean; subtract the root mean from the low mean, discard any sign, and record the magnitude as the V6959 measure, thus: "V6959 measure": 4.20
